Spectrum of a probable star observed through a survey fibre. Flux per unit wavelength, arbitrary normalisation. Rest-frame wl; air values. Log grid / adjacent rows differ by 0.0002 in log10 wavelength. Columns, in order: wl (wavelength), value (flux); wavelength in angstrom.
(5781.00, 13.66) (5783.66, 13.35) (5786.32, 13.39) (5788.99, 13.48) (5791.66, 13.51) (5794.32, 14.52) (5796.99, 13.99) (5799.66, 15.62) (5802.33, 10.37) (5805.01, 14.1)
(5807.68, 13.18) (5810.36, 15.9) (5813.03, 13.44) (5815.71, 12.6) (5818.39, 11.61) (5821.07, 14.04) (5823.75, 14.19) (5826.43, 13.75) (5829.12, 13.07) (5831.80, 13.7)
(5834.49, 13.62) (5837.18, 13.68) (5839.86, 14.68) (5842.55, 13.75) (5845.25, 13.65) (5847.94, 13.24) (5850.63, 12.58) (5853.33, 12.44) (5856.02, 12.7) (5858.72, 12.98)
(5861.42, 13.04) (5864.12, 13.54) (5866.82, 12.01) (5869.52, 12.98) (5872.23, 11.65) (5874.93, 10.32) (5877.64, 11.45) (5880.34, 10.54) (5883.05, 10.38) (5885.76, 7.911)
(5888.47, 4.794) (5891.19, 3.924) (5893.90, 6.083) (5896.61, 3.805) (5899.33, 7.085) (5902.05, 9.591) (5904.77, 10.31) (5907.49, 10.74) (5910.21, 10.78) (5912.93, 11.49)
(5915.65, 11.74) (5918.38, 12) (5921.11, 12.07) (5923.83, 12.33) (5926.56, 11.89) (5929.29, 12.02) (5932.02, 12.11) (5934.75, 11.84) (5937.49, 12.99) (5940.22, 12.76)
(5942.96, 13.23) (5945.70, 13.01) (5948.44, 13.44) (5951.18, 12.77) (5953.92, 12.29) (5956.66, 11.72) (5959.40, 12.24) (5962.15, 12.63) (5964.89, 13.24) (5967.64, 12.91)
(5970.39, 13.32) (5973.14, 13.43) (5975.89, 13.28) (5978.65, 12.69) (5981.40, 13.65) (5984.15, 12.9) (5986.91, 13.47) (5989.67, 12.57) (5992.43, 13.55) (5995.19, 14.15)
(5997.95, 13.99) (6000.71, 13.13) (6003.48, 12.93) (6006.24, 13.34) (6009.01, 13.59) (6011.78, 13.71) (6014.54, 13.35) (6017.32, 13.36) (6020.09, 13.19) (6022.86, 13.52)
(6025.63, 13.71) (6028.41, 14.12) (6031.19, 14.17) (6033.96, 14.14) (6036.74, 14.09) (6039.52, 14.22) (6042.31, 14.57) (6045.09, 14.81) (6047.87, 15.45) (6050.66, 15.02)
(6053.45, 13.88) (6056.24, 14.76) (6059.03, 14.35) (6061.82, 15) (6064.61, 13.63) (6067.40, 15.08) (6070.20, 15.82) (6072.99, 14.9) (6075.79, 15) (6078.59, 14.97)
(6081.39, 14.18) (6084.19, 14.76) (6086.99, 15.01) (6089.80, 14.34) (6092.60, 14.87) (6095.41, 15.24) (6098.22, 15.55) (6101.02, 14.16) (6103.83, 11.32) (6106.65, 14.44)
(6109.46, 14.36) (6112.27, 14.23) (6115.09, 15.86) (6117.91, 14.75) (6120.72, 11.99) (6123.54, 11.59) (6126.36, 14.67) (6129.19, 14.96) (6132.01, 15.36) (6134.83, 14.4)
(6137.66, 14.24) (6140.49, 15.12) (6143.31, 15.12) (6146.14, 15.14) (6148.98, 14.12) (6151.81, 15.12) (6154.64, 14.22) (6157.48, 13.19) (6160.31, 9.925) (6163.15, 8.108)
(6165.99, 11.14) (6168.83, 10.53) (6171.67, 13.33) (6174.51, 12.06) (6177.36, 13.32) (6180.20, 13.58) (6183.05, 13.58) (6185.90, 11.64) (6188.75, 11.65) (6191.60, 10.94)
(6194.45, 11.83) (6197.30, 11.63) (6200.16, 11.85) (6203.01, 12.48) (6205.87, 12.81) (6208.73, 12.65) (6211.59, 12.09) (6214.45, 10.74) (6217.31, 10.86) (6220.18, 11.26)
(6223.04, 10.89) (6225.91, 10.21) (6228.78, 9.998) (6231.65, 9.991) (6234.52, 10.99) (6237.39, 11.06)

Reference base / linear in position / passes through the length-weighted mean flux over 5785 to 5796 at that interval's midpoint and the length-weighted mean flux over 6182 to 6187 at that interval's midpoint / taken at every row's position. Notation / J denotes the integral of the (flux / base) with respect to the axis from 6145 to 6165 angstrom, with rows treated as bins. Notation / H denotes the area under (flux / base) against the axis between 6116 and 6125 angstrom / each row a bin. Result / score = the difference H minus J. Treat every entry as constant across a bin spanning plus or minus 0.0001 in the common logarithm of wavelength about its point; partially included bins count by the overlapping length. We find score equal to -11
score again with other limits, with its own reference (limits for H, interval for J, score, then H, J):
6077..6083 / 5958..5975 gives -10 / 6.8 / 17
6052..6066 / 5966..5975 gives 6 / 15.5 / 9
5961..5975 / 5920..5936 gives -1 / 13.9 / 14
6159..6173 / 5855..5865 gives 2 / 11.7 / 10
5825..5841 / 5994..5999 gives 11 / 16.2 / 5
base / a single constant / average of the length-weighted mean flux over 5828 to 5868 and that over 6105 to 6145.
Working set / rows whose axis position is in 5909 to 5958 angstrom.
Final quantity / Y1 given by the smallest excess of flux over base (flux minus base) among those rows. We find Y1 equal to -3.0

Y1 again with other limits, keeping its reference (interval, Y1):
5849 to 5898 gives -10.0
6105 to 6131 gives -2.2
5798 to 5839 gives -3.4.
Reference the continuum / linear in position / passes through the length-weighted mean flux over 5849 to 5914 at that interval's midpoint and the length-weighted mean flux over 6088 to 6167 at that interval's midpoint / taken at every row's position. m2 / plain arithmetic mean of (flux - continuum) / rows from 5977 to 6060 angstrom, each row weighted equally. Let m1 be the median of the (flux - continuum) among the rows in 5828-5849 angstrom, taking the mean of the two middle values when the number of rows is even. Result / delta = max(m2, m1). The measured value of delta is 4.2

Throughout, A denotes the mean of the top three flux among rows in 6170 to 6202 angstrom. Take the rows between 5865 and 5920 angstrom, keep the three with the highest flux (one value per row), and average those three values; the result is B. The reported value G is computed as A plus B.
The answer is 25.8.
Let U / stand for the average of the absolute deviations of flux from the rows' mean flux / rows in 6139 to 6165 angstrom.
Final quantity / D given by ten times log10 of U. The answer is 2.9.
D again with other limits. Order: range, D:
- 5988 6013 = -4.0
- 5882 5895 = 3.1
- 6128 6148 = -4.8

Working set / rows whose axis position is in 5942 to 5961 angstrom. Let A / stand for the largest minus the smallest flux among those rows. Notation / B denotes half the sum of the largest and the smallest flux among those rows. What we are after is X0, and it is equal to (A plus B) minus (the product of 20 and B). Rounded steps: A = 1.7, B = 12.6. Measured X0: -237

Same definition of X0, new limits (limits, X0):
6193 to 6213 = -231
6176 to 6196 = -230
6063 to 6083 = -278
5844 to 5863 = -247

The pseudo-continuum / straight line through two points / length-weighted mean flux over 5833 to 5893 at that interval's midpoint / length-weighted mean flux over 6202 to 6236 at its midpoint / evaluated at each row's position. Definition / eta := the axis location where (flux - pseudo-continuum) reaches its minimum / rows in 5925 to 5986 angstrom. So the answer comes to 5956.66 angstrom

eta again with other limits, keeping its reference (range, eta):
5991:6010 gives 6003.48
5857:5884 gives 5874.93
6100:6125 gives 6103.83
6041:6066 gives 6064.61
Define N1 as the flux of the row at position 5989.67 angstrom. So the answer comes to 12.57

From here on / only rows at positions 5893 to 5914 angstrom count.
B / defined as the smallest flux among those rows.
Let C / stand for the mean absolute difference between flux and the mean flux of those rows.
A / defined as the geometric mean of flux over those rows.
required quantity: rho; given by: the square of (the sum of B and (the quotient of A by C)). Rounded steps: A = 8.3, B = 3.805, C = 2.3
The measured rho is 54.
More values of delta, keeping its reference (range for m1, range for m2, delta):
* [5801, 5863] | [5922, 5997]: 4.2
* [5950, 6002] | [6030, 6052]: 2.0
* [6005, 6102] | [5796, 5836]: 4.4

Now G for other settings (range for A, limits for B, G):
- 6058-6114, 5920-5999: 29.5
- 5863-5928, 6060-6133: 28.7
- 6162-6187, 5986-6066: 28.7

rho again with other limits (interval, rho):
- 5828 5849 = 3856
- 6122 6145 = 921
